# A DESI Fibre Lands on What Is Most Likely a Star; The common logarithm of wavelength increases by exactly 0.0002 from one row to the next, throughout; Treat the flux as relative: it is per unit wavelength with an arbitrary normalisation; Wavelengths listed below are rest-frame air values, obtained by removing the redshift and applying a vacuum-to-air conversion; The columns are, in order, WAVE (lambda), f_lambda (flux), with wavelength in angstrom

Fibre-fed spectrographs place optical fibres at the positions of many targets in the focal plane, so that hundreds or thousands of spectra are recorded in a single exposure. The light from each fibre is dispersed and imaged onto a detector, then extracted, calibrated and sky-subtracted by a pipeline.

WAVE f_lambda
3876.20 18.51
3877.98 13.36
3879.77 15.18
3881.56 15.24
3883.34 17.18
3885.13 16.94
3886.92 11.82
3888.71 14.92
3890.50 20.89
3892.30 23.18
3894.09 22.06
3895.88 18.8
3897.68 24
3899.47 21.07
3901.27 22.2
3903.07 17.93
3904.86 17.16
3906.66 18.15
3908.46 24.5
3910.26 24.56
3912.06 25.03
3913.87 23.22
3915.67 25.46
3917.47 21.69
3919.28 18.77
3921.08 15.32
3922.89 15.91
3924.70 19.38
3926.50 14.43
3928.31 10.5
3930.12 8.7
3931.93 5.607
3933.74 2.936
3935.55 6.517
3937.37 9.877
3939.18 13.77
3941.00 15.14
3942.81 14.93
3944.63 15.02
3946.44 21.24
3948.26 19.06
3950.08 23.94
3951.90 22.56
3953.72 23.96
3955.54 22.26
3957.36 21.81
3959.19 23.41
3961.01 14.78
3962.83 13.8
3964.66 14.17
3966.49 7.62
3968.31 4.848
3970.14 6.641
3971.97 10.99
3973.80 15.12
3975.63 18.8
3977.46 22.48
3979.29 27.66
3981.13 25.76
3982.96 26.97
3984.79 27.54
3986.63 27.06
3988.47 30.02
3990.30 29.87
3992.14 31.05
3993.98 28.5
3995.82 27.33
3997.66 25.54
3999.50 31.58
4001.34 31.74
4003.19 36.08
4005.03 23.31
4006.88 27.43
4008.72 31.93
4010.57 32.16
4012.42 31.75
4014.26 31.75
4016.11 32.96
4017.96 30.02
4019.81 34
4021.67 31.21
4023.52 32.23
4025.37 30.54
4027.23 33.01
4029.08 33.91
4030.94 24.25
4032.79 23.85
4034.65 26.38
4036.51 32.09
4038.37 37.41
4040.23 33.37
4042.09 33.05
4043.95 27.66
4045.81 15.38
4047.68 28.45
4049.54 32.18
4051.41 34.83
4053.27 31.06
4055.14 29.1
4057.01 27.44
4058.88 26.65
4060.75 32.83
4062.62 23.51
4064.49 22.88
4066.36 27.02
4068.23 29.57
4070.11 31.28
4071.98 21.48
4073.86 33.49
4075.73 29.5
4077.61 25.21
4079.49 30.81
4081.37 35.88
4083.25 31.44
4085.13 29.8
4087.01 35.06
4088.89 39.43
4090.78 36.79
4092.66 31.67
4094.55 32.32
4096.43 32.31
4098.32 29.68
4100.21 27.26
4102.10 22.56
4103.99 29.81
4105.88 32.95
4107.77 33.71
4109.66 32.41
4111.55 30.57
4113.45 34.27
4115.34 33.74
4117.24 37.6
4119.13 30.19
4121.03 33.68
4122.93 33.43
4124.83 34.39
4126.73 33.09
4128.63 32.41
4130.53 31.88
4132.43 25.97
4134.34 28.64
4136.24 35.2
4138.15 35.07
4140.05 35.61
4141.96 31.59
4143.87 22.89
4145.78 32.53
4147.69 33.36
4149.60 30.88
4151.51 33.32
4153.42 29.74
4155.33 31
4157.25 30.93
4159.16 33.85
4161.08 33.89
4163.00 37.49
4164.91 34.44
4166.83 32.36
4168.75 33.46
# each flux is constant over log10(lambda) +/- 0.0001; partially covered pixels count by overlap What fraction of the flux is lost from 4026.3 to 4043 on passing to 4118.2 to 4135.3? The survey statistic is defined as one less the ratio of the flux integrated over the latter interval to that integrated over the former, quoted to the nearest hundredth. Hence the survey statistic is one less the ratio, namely -0.05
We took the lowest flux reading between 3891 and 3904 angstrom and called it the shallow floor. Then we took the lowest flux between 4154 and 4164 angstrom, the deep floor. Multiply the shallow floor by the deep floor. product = 555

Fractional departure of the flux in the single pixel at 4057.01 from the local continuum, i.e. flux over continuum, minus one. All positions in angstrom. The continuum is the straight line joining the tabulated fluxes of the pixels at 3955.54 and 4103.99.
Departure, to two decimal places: 0.00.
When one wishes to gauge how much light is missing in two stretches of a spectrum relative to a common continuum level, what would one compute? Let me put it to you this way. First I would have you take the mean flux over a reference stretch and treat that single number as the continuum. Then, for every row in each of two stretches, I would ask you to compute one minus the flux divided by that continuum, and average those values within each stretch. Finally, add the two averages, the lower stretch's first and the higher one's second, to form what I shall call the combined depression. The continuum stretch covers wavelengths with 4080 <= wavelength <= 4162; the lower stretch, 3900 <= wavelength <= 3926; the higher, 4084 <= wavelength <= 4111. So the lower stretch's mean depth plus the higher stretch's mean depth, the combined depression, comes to 0.37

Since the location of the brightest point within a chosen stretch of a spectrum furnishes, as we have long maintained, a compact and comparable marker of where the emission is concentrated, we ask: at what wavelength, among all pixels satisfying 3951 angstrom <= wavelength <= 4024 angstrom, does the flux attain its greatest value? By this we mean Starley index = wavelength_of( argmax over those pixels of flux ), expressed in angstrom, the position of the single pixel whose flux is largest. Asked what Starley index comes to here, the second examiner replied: 4003.19 angstrom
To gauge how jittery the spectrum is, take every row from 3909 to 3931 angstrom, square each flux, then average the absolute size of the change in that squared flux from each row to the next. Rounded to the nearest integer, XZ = 98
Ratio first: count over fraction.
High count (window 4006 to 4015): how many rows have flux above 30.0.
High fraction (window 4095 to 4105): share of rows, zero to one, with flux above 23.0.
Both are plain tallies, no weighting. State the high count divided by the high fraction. 5.0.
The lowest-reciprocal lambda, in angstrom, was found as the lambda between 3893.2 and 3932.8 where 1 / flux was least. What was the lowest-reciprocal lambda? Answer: 3915.67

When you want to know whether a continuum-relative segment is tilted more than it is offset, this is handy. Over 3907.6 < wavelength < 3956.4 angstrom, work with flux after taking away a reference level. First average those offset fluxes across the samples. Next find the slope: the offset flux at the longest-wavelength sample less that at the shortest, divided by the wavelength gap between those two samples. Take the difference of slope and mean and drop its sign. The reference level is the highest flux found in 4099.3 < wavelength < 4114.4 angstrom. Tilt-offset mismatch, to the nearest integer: 17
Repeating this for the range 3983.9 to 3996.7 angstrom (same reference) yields 5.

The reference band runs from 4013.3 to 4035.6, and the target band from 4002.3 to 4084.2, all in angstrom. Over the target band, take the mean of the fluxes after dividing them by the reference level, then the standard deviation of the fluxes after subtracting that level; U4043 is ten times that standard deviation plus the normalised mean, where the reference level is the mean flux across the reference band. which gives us 45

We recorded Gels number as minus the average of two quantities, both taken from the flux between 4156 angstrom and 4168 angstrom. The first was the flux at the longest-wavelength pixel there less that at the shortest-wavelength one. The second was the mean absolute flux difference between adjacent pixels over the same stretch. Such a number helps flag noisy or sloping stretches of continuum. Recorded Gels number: -1.9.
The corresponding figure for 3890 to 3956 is -2.0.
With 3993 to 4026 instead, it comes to -2.5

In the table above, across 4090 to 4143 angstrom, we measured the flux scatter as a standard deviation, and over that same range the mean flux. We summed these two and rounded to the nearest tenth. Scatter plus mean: 35.3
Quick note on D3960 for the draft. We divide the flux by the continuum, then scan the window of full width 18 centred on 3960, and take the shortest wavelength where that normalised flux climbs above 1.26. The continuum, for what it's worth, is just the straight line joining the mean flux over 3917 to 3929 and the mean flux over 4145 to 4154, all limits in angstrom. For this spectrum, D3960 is 3953.72 angstrom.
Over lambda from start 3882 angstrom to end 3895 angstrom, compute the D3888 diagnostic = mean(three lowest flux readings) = 15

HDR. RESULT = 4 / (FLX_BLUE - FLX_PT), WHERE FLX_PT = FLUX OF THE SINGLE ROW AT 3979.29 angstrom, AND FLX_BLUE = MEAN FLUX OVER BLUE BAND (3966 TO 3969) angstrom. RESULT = -0.2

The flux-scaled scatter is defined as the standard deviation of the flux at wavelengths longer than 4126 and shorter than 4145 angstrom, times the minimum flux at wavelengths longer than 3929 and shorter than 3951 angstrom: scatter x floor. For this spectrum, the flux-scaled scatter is 12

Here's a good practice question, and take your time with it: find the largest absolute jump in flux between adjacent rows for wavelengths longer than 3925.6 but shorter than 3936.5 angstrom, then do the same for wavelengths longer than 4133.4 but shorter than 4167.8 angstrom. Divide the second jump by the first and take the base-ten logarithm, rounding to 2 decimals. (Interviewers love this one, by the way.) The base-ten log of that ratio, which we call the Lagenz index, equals 0.39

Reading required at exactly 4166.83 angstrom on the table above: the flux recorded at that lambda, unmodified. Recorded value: 32.36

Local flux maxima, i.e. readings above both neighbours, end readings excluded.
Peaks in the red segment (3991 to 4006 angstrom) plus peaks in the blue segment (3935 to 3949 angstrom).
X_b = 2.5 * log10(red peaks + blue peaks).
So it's 1.2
